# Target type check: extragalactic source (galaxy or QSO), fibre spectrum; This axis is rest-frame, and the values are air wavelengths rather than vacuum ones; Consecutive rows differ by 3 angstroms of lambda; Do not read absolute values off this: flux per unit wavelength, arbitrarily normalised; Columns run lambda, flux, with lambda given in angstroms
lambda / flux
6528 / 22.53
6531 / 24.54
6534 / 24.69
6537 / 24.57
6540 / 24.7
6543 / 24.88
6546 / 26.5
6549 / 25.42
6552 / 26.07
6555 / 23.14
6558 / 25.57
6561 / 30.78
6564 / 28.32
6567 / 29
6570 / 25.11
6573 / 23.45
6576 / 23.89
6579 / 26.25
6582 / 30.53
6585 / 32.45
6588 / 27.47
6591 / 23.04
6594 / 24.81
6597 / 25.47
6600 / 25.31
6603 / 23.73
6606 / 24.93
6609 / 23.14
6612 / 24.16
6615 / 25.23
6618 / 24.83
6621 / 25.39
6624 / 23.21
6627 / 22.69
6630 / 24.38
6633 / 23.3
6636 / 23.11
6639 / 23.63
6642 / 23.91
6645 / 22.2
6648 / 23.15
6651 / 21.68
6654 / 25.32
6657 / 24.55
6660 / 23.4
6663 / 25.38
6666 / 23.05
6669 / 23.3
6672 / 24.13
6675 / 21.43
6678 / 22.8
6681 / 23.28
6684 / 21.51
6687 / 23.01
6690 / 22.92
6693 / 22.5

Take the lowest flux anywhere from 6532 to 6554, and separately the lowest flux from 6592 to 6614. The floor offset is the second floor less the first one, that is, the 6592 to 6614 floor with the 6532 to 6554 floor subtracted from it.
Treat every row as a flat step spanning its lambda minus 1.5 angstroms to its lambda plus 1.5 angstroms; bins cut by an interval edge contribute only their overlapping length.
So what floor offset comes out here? -1.4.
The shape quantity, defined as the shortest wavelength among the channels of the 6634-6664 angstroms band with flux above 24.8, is 6654 angstroms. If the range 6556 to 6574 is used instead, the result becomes 6558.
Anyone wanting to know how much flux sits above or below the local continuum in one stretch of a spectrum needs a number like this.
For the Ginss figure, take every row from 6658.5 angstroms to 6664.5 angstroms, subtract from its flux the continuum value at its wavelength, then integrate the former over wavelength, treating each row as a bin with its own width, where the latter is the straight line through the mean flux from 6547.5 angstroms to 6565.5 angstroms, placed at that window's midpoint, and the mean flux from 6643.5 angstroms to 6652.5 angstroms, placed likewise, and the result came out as 16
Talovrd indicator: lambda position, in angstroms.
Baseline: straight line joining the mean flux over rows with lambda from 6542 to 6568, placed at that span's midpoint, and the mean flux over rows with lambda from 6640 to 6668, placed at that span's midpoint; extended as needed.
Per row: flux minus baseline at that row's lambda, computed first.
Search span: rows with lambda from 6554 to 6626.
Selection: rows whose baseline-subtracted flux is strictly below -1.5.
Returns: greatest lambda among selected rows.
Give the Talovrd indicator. 6609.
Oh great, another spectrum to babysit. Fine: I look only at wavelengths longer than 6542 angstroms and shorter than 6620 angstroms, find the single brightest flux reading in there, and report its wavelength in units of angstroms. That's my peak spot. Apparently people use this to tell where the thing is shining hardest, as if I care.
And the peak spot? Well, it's 6585 angstroms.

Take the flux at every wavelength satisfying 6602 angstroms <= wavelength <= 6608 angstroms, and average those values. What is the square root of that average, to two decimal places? 4.93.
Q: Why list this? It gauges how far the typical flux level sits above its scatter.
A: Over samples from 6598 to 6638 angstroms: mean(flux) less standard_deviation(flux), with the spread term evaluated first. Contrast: 23.2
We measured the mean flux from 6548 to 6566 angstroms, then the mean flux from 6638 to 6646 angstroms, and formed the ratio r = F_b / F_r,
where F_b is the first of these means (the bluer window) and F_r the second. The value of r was 1.14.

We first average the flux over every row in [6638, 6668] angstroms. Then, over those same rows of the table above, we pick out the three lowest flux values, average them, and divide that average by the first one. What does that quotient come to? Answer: 0.944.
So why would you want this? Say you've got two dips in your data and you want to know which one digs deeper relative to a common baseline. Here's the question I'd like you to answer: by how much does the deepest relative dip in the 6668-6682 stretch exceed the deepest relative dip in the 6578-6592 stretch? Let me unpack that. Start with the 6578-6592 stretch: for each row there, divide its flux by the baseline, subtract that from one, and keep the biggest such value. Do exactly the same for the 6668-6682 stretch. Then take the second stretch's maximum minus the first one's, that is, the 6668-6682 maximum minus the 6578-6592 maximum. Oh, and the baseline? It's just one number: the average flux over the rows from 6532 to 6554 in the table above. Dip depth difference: 0.064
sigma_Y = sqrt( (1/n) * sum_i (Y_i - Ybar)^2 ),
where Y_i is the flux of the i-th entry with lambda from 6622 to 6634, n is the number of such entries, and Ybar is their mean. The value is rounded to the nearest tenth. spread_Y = 0.6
